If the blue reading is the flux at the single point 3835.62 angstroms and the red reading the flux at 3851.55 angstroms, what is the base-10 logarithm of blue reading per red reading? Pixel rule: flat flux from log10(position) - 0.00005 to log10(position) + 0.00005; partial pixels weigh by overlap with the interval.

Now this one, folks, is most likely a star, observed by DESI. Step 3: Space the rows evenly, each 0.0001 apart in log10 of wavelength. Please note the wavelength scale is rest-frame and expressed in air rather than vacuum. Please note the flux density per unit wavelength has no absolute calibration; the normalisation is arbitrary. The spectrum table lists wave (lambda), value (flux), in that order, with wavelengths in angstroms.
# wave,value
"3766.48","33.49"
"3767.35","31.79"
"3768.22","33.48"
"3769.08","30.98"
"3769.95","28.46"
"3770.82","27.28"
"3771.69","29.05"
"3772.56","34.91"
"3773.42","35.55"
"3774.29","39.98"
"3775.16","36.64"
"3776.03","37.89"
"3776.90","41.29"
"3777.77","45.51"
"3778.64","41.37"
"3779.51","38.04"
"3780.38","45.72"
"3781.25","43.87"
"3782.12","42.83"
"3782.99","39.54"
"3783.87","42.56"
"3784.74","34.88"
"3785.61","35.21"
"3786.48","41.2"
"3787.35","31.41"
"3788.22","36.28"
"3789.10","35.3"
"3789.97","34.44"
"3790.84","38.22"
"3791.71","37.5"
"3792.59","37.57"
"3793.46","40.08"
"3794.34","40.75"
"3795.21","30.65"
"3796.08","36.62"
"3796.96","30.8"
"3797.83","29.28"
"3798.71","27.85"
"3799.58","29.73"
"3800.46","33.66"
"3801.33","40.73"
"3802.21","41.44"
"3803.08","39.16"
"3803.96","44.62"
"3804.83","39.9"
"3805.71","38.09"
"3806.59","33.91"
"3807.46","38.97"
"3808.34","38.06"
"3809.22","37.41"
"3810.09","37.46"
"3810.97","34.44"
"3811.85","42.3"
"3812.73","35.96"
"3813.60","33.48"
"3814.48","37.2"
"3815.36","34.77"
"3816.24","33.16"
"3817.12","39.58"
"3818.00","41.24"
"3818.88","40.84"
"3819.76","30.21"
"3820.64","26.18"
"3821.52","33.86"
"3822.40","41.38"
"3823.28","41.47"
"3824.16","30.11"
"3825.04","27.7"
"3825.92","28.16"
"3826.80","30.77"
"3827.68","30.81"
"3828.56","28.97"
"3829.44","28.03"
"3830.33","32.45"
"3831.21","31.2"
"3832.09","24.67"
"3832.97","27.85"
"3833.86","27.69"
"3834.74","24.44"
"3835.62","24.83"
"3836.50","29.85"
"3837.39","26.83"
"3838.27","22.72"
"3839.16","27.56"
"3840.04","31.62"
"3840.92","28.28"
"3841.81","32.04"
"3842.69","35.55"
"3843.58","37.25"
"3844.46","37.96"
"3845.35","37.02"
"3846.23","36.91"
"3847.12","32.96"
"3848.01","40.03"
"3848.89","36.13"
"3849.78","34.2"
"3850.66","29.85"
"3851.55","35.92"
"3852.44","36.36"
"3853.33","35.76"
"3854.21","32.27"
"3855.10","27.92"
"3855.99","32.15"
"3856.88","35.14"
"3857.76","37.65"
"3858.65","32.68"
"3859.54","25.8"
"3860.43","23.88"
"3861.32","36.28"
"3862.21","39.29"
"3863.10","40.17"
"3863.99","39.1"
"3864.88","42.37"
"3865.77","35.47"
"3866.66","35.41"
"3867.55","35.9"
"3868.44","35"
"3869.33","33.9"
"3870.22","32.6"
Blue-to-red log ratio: -0.16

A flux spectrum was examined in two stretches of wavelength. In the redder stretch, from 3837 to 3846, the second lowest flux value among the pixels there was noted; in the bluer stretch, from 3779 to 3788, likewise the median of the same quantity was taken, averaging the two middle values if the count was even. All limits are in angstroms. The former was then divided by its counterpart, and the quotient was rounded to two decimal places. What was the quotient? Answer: 0.66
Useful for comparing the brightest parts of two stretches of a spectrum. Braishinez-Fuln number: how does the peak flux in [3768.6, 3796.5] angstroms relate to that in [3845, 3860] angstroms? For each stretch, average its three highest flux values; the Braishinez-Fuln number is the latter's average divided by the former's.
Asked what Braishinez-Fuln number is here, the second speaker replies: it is 0.85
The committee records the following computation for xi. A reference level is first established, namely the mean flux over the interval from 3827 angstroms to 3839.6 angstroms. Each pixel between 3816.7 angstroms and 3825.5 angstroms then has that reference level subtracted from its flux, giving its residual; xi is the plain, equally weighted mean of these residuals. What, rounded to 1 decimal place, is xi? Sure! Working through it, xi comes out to 7.5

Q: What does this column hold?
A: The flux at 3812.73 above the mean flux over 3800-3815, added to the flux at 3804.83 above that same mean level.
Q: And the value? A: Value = -0.2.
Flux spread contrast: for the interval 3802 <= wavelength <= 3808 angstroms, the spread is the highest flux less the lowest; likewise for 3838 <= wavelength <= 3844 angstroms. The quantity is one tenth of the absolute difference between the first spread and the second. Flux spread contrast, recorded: 0.38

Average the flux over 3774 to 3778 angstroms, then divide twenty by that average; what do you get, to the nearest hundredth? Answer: 0.50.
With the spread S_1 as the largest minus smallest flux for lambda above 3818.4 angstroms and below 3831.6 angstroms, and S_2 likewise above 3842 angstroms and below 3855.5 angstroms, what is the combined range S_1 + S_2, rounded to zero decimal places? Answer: 27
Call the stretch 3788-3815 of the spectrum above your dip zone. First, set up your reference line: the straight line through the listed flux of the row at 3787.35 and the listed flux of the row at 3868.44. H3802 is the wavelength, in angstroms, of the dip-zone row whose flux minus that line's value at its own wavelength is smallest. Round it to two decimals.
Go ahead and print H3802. 3798.71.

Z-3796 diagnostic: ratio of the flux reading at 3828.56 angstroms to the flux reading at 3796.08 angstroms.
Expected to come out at 0.8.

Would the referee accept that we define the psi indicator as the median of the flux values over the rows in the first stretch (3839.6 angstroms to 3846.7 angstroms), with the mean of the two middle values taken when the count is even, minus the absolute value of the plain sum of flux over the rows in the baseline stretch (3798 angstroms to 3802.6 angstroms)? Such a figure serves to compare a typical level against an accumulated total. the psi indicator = -137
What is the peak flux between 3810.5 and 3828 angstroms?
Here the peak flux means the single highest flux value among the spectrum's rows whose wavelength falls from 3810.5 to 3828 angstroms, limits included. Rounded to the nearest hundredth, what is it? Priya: 42.30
